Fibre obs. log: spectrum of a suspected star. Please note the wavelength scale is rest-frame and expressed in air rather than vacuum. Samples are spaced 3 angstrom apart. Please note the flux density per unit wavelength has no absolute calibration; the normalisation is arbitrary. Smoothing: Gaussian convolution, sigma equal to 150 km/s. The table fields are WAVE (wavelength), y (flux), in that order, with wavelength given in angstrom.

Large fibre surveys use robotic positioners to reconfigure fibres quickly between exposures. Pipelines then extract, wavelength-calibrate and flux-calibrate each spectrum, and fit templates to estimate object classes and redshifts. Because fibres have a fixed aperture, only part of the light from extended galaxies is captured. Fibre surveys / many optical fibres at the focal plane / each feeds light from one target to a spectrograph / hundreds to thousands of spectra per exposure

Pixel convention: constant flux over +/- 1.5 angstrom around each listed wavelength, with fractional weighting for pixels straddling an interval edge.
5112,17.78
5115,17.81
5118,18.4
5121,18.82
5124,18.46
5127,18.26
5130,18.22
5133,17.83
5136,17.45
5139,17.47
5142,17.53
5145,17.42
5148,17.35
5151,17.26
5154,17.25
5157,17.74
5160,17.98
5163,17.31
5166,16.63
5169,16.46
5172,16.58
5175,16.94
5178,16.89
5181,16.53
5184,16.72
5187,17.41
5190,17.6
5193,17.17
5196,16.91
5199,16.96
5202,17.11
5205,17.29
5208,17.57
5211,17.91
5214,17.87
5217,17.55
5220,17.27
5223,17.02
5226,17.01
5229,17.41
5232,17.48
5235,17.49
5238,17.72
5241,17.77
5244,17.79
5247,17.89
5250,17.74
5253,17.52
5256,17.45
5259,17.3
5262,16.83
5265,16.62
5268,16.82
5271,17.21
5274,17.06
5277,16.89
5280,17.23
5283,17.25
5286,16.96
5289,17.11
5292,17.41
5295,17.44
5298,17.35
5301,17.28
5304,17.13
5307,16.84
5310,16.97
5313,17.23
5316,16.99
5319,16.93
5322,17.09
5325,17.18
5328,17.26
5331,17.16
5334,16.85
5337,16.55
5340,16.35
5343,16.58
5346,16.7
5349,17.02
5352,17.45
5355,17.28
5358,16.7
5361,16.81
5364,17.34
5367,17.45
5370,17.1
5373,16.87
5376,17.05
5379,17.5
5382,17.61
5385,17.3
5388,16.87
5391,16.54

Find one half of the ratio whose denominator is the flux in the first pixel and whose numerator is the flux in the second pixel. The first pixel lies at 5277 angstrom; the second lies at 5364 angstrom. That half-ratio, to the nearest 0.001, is 0.513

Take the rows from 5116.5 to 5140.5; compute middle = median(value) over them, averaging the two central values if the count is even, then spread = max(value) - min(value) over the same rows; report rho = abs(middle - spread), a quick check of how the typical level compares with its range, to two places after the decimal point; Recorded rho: 16.87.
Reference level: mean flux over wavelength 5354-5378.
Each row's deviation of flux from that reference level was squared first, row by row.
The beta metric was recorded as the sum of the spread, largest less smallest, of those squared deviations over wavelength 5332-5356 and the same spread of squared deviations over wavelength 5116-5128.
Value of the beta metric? 2.2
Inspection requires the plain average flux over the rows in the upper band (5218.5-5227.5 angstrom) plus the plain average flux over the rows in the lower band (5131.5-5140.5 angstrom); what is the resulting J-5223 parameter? 34.7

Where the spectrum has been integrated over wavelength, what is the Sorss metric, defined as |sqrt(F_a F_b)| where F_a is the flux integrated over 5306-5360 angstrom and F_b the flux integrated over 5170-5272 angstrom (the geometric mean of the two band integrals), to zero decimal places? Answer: 1270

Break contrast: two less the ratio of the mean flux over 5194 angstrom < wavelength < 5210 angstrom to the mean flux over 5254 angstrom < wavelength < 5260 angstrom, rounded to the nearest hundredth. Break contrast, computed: 1.01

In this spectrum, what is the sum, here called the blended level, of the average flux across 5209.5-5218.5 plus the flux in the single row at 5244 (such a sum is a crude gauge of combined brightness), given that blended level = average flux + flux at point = 35.6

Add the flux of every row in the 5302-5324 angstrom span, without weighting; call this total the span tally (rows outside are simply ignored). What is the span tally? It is 119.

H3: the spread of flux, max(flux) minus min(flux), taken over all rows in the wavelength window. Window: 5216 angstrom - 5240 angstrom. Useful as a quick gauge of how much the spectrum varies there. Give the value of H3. 0.71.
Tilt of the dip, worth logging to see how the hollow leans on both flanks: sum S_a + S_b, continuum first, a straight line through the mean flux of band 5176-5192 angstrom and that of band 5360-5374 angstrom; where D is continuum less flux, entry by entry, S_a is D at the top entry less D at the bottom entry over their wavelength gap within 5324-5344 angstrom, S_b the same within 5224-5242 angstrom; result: -0.016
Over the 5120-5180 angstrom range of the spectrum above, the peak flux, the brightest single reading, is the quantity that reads 18.82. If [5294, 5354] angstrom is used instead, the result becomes 17.45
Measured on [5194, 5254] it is 17.91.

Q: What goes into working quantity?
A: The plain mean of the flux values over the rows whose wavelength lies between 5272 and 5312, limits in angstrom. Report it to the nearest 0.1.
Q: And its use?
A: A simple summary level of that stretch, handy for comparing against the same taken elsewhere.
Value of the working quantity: 17.1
